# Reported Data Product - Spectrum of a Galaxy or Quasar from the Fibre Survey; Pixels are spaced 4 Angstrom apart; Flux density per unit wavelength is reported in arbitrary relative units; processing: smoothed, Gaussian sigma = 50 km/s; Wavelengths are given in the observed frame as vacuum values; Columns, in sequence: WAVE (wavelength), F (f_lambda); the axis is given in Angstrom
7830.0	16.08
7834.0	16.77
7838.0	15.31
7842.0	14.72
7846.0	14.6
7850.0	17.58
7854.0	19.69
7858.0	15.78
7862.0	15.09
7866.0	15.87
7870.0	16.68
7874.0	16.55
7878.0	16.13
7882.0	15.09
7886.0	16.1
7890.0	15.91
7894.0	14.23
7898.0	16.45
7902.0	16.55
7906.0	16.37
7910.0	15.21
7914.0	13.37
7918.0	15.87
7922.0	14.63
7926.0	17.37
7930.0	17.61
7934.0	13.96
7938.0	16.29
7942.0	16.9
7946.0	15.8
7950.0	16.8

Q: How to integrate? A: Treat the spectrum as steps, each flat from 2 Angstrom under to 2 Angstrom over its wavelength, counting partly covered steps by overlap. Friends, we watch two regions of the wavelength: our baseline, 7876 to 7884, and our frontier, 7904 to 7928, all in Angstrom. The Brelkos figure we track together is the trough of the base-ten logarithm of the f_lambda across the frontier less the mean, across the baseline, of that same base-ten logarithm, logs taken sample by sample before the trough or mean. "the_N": -0.067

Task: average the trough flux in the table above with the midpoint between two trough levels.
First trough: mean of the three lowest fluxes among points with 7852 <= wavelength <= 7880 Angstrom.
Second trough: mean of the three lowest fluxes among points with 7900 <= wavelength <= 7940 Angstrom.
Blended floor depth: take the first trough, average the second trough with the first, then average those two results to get 15.2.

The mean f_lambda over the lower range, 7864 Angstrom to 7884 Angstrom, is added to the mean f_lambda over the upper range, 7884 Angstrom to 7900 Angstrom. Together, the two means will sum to 31.74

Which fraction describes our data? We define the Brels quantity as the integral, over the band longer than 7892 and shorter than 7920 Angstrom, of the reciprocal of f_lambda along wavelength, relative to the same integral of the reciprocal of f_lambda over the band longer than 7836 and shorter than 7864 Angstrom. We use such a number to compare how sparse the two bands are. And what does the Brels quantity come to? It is 1.04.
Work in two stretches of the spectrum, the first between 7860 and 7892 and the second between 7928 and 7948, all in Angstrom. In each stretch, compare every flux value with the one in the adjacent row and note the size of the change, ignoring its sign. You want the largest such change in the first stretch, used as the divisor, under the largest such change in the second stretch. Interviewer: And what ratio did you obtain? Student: 3.5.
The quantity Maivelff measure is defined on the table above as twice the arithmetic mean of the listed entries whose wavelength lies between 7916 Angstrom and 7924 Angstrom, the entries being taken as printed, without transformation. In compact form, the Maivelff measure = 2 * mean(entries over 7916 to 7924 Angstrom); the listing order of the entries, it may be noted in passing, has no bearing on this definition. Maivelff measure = 30.5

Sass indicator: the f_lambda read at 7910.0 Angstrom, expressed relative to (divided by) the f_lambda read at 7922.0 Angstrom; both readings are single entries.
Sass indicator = 1.04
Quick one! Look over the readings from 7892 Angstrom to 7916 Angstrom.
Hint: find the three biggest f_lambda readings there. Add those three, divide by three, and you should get 16.5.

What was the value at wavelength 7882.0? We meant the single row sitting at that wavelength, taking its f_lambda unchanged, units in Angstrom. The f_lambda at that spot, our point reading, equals 15.09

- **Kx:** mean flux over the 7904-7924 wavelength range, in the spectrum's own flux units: 15.1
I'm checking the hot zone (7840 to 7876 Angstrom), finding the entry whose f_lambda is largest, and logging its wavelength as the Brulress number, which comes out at 7854.0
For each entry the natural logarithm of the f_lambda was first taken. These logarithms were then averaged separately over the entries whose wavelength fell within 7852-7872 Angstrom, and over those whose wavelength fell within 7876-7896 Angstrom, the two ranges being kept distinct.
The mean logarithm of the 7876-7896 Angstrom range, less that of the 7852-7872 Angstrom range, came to -0.07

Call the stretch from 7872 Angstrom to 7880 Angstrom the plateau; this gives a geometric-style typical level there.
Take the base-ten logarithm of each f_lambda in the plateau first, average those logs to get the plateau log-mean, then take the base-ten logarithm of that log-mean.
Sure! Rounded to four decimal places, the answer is 0.0839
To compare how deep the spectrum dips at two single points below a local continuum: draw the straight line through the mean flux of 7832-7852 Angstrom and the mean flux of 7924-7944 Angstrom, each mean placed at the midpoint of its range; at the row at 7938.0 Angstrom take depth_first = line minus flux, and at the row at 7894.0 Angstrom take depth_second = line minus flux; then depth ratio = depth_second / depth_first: 12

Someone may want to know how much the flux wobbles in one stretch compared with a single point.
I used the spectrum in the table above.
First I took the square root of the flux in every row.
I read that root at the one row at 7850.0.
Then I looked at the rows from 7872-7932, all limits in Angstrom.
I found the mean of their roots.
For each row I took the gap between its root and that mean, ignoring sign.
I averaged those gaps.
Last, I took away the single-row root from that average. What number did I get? -4.08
